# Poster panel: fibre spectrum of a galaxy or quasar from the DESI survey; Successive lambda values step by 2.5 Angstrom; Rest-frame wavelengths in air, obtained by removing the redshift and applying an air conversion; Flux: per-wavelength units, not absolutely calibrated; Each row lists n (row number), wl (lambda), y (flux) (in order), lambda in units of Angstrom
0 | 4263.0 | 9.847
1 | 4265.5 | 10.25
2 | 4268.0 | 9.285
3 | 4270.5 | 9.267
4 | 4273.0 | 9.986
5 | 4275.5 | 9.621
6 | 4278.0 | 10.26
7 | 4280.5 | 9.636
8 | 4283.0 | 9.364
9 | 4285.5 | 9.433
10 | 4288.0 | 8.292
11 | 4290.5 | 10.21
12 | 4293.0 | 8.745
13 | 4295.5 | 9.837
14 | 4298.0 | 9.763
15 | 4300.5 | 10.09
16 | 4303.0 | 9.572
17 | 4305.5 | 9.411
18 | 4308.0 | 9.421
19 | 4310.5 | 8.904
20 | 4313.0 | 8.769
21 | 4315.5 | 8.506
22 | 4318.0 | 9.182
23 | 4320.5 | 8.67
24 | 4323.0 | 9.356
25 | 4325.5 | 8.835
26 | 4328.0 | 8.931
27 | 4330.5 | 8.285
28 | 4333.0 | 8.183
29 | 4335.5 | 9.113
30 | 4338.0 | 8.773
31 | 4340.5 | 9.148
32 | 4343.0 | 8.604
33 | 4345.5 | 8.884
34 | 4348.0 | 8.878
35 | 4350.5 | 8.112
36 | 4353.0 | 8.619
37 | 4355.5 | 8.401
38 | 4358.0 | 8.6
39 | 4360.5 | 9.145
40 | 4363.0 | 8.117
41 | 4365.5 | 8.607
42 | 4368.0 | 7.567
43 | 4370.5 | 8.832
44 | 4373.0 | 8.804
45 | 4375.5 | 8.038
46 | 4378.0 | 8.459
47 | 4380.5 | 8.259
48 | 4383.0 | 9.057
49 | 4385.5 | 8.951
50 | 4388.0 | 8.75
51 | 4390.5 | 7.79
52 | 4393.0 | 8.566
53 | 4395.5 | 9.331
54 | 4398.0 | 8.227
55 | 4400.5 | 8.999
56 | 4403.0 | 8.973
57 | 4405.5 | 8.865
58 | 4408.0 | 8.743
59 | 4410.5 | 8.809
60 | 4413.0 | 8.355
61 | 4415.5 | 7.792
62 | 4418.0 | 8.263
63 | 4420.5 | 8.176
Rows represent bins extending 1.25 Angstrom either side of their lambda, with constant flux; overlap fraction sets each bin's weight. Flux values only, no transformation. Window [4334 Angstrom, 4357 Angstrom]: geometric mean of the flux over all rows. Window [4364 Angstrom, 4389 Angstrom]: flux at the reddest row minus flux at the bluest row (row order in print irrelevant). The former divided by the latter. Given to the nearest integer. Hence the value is 61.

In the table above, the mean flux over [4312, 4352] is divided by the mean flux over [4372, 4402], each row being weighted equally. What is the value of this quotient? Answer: 1.02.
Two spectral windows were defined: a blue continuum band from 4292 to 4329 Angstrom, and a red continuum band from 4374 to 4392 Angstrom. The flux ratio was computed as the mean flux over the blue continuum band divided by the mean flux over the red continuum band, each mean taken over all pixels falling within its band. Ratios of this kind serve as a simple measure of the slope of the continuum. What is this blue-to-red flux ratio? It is 1.09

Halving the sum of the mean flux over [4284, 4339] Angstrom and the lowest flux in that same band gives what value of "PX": 8.6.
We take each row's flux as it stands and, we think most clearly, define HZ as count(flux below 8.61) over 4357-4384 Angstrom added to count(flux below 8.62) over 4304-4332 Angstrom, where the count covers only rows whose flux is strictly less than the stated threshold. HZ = 9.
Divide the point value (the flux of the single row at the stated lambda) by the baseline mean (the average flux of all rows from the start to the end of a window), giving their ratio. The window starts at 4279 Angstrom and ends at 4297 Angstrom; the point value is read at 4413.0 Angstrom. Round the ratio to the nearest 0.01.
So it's 0.89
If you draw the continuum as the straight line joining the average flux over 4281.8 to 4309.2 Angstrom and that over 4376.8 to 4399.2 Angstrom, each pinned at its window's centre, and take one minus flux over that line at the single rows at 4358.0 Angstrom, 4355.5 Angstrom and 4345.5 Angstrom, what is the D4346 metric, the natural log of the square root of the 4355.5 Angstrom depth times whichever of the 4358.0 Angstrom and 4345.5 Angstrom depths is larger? -3.2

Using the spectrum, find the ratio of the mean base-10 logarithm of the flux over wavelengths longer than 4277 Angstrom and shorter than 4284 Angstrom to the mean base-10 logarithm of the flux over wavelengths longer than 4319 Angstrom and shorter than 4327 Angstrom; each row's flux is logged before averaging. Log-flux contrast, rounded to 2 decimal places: 1.04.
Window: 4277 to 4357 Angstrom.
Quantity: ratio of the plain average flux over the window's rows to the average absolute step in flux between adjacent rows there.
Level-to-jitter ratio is 17.8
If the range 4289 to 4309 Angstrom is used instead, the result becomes 18.5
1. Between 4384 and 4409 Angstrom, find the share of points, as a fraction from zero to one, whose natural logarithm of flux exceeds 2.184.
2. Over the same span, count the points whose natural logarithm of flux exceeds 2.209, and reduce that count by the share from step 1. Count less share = 1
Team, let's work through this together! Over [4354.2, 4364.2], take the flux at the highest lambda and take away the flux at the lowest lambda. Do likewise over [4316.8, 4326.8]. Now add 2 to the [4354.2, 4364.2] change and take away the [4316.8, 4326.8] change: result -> 2.06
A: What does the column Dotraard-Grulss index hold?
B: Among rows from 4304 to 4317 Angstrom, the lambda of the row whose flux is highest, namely 4308.0 Angstrom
